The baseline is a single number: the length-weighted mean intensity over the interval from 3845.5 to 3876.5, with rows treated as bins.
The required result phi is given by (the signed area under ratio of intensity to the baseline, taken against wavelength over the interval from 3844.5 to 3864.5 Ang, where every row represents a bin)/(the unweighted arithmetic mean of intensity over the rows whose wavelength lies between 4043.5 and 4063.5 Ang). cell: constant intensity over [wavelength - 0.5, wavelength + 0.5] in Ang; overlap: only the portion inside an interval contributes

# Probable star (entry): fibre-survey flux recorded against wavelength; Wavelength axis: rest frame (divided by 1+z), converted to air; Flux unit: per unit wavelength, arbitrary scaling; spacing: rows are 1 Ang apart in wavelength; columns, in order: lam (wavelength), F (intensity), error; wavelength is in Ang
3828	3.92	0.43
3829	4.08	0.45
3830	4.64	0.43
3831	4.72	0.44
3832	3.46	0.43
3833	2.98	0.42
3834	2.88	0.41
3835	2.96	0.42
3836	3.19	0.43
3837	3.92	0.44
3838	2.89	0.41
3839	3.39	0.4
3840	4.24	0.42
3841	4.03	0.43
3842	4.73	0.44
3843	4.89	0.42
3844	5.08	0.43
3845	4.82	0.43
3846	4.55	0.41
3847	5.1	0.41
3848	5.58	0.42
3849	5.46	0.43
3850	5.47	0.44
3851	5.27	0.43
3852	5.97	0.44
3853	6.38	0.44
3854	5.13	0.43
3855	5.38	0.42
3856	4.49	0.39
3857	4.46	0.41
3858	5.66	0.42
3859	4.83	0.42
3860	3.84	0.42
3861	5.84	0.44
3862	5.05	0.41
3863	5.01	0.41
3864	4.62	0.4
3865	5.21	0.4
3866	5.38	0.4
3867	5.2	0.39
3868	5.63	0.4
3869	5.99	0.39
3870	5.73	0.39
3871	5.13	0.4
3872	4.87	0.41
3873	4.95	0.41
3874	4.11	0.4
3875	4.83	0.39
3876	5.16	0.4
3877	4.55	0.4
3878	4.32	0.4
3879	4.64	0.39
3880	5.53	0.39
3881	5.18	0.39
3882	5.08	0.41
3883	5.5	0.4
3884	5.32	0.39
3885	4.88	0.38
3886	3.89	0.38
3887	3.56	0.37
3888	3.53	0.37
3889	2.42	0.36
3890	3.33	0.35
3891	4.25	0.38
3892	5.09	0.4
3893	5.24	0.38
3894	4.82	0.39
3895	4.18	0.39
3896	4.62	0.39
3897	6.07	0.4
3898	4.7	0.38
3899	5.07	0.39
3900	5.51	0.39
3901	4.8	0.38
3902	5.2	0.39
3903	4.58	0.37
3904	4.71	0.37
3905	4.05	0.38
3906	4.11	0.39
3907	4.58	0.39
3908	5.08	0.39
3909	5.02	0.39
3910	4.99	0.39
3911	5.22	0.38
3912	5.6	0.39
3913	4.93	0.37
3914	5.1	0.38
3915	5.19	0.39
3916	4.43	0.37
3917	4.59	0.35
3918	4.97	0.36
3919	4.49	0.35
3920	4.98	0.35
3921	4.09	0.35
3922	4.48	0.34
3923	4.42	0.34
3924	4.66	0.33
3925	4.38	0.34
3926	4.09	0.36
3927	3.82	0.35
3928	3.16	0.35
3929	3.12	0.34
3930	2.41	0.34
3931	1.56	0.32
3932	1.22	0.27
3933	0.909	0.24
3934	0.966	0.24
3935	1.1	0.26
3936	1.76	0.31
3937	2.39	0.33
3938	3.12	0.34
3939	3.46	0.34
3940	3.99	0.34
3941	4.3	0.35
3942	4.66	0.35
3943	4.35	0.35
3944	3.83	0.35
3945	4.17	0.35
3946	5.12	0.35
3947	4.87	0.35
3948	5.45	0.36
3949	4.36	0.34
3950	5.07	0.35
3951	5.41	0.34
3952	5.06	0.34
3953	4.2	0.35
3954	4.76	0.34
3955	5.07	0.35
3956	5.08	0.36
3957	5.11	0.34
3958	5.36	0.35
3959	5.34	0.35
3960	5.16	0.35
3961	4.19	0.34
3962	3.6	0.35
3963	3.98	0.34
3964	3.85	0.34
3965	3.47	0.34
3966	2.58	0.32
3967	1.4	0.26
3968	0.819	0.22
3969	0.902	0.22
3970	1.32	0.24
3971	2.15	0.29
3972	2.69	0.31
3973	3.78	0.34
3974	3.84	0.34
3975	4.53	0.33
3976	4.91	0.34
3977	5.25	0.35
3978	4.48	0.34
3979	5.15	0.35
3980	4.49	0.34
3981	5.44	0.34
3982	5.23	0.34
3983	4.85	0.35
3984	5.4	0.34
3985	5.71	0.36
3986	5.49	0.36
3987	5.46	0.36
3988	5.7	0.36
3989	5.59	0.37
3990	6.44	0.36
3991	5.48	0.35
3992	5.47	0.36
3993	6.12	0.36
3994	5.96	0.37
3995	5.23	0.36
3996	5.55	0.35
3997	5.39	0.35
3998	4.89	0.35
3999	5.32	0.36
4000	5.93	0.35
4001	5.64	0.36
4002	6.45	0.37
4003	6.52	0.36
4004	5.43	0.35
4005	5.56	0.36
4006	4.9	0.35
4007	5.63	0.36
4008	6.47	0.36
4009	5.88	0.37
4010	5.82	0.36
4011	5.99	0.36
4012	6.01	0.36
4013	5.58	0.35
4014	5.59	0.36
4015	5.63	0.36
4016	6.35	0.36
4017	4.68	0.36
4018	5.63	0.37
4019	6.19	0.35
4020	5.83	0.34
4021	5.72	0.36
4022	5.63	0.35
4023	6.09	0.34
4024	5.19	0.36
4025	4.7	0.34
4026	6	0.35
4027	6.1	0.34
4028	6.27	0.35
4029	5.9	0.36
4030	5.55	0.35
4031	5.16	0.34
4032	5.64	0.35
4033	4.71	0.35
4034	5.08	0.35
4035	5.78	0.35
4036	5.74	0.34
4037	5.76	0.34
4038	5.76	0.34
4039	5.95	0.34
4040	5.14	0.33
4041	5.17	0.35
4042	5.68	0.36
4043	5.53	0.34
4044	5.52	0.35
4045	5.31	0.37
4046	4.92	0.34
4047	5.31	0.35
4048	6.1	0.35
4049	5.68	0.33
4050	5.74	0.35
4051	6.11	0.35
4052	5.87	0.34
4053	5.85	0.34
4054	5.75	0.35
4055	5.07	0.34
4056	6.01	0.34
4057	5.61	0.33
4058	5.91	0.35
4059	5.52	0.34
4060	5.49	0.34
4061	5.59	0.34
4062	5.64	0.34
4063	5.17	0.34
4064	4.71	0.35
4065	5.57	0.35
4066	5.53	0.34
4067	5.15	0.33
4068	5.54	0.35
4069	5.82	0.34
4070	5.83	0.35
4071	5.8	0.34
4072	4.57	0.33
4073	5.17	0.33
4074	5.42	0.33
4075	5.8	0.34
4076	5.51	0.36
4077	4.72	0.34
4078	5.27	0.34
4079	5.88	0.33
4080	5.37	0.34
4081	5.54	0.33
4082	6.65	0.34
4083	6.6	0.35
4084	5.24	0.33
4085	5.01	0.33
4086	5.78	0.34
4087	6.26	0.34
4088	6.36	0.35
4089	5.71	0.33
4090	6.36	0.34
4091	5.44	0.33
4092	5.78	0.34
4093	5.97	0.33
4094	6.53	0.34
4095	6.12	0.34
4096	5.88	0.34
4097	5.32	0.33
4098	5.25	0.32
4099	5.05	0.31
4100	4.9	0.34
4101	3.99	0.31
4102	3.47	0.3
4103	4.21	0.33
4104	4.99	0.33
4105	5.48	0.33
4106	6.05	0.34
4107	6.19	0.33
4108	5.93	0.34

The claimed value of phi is 3.5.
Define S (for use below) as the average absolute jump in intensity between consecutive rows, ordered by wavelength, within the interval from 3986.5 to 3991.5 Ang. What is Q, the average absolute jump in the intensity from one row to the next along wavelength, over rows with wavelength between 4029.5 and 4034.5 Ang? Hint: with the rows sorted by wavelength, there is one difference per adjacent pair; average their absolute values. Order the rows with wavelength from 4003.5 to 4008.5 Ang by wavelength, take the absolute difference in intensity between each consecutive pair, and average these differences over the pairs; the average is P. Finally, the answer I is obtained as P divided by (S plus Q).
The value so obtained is 0.55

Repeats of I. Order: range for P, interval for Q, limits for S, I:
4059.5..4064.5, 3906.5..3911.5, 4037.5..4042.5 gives 0.46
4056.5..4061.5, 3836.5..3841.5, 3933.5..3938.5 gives 0.17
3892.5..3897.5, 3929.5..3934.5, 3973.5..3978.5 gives 0.79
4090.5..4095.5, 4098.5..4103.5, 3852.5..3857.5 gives 0.32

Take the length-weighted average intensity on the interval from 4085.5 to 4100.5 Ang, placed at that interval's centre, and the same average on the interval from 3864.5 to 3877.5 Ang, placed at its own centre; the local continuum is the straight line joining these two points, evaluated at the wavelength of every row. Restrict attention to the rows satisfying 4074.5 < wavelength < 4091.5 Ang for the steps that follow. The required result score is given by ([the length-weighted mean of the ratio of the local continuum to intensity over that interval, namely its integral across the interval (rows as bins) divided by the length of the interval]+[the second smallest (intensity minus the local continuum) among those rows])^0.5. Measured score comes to 0.51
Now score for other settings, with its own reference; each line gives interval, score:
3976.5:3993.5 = 0.24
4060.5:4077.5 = 0.23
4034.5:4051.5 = 0.72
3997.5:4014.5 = 0.60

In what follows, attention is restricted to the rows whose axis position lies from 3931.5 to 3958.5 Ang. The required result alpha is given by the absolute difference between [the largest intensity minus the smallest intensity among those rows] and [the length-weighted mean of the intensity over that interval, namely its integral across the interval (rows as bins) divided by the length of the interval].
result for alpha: 0.6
